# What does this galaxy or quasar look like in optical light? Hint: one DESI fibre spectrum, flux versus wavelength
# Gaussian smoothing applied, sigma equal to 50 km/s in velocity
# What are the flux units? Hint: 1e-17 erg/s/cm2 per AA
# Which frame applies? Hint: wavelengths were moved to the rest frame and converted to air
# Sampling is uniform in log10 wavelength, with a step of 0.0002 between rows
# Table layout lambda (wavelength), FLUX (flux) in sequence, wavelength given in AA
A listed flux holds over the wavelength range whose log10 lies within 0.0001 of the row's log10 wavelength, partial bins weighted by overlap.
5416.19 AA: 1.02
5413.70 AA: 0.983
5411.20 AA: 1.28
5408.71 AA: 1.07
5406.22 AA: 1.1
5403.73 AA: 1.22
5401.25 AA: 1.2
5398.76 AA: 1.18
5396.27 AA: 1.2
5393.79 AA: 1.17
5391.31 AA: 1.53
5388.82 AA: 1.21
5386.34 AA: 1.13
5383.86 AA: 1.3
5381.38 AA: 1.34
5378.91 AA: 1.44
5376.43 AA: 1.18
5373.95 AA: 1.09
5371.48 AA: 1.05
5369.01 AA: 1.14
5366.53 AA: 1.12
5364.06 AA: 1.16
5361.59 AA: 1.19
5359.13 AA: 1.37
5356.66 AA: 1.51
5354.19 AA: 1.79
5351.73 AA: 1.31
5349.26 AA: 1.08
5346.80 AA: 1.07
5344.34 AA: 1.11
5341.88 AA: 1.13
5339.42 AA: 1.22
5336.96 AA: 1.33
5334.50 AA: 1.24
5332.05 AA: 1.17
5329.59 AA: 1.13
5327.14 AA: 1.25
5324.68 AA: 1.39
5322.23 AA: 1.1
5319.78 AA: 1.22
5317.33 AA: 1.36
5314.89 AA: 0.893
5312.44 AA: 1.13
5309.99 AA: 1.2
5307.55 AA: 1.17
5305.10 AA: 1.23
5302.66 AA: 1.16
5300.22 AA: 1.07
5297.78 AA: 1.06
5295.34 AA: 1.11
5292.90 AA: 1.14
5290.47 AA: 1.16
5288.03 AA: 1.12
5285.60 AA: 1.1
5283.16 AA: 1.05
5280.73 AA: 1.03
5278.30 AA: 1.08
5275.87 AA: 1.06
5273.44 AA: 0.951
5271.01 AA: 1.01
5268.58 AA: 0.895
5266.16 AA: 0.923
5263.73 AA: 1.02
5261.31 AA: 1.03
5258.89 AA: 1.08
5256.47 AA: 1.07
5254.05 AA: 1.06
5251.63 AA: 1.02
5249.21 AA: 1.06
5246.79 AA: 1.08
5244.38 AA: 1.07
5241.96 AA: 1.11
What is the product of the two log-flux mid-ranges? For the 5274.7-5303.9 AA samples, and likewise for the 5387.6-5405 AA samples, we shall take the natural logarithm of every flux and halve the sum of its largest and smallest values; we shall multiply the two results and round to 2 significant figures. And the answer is 0.026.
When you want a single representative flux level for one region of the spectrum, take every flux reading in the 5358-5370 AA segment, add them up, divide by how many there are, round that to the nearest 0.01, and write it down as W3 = 1.20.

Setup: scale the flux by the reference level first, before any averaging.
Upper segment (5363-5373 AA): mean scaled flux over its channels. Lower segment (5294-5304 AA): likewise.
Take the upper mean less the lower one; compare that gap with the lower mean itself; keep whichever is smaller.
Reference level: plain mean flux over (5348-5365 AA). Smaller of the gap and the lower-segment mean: 0.01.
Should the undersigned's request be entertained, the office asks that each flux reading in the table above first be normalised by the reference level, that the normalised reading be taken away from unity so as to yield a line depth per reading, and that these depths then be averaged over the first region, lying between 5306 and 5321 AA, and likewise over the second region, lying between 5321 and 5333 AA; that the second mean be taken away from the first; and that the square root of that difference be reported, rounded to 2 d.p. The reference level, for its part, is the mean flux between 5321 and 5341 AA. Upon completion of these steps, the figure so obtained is 0.19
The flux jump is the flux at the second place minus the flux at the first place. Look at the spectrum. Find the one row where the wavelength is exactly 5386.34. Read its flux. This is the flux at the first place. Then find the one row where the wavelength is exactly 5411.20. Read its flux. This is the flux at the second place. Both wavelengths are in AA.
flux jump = 0.15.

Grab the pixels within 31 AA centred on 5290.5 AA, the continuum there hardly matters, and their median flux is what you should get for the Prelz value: 1.10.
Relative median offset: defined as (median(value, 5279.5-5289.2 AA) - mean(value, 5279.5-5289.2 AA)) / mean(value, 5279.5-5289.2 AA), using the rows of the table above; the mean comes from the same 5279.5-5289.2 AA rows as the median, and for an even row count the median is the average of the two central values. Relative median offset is 0.000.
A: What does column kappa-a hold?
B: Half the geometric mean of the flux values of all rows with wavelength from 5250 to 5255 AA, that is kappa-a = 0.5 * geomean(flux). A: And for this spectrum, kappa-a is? 0.52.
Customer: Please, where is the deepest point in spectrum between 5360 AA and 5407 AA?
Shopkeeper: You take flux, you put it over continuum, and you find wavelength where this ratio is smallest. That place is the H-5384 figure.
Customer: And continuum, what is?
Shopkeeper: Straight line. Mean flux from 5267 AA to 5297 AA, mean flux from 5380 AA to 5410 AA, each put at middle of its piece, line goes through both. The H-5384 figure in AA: 5371.48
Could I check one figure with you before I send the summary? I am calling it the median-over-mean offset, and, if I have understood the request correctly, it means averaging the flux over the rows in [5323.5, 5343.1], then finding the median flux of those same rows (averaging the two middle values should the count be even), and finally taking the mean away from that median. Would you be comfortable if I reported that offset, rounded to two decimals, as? 0.00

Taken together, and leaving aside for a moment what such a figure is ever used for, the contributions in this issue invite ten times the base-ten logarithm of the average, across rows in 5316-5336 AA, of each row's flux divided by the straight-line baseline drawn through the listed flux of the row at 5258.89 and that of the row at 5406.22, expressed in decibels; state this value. 0.54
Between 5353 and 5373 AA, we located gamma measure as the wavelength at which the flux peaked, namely 5354.19 AA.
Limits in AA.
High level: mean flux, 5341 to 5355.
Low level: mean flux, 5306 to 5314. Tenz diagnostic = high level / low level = 1.07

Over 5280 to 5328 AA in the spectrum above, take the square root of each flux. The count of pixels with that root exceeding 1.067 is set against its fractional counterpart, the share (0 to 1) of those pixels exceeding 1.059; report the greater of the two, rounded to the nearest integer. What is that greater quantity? 10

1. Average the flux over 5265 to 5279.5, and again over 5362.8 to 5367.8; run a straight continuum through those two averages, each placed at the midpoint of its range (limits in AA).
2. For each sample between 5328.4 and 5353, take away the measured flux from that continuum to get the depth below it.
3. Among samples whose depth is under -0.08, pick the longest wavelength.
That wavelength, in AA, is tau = 5351.73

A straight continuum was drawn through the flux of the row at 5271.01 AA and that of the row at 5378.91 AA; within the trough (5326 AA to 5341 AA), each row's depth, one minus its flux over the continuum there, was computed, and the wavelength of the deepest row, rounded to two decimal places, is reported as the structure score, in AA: 5329.59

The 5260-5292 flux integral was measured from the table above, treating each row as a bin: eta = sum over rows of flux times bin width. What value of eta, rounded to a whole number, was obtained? 33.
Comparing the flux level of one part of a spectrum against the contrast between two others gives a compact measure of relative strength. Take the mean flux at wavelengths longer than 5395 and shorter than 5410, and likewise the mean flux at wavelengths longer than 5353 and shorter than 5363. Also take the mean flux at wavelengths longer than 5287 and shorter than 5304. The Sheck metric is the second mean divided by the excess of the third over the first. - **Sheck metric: -33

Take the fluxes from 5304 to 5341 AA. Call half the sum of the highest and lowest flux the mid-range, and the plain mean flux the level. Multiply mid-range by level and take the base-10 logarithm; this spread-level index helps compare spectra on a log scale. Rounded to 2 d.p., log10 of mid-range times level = 0.14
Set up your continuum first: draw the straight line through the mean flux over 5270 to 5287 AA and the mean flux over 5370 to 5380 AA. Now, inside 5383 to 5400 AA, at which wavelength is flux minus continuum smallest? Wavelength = 5386.34 AA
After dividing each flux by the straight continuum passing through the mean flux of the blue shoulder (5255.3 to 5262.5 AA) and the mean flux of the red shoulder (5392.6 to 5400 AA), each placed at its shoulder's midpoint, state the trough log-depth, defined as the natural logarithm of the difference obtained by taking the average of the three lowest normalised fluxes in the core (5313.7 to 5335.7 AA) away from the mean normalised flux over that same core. -2.0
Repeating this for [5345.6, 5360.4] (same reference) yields -1.8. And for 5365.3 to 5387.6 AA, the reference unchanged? -2.4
